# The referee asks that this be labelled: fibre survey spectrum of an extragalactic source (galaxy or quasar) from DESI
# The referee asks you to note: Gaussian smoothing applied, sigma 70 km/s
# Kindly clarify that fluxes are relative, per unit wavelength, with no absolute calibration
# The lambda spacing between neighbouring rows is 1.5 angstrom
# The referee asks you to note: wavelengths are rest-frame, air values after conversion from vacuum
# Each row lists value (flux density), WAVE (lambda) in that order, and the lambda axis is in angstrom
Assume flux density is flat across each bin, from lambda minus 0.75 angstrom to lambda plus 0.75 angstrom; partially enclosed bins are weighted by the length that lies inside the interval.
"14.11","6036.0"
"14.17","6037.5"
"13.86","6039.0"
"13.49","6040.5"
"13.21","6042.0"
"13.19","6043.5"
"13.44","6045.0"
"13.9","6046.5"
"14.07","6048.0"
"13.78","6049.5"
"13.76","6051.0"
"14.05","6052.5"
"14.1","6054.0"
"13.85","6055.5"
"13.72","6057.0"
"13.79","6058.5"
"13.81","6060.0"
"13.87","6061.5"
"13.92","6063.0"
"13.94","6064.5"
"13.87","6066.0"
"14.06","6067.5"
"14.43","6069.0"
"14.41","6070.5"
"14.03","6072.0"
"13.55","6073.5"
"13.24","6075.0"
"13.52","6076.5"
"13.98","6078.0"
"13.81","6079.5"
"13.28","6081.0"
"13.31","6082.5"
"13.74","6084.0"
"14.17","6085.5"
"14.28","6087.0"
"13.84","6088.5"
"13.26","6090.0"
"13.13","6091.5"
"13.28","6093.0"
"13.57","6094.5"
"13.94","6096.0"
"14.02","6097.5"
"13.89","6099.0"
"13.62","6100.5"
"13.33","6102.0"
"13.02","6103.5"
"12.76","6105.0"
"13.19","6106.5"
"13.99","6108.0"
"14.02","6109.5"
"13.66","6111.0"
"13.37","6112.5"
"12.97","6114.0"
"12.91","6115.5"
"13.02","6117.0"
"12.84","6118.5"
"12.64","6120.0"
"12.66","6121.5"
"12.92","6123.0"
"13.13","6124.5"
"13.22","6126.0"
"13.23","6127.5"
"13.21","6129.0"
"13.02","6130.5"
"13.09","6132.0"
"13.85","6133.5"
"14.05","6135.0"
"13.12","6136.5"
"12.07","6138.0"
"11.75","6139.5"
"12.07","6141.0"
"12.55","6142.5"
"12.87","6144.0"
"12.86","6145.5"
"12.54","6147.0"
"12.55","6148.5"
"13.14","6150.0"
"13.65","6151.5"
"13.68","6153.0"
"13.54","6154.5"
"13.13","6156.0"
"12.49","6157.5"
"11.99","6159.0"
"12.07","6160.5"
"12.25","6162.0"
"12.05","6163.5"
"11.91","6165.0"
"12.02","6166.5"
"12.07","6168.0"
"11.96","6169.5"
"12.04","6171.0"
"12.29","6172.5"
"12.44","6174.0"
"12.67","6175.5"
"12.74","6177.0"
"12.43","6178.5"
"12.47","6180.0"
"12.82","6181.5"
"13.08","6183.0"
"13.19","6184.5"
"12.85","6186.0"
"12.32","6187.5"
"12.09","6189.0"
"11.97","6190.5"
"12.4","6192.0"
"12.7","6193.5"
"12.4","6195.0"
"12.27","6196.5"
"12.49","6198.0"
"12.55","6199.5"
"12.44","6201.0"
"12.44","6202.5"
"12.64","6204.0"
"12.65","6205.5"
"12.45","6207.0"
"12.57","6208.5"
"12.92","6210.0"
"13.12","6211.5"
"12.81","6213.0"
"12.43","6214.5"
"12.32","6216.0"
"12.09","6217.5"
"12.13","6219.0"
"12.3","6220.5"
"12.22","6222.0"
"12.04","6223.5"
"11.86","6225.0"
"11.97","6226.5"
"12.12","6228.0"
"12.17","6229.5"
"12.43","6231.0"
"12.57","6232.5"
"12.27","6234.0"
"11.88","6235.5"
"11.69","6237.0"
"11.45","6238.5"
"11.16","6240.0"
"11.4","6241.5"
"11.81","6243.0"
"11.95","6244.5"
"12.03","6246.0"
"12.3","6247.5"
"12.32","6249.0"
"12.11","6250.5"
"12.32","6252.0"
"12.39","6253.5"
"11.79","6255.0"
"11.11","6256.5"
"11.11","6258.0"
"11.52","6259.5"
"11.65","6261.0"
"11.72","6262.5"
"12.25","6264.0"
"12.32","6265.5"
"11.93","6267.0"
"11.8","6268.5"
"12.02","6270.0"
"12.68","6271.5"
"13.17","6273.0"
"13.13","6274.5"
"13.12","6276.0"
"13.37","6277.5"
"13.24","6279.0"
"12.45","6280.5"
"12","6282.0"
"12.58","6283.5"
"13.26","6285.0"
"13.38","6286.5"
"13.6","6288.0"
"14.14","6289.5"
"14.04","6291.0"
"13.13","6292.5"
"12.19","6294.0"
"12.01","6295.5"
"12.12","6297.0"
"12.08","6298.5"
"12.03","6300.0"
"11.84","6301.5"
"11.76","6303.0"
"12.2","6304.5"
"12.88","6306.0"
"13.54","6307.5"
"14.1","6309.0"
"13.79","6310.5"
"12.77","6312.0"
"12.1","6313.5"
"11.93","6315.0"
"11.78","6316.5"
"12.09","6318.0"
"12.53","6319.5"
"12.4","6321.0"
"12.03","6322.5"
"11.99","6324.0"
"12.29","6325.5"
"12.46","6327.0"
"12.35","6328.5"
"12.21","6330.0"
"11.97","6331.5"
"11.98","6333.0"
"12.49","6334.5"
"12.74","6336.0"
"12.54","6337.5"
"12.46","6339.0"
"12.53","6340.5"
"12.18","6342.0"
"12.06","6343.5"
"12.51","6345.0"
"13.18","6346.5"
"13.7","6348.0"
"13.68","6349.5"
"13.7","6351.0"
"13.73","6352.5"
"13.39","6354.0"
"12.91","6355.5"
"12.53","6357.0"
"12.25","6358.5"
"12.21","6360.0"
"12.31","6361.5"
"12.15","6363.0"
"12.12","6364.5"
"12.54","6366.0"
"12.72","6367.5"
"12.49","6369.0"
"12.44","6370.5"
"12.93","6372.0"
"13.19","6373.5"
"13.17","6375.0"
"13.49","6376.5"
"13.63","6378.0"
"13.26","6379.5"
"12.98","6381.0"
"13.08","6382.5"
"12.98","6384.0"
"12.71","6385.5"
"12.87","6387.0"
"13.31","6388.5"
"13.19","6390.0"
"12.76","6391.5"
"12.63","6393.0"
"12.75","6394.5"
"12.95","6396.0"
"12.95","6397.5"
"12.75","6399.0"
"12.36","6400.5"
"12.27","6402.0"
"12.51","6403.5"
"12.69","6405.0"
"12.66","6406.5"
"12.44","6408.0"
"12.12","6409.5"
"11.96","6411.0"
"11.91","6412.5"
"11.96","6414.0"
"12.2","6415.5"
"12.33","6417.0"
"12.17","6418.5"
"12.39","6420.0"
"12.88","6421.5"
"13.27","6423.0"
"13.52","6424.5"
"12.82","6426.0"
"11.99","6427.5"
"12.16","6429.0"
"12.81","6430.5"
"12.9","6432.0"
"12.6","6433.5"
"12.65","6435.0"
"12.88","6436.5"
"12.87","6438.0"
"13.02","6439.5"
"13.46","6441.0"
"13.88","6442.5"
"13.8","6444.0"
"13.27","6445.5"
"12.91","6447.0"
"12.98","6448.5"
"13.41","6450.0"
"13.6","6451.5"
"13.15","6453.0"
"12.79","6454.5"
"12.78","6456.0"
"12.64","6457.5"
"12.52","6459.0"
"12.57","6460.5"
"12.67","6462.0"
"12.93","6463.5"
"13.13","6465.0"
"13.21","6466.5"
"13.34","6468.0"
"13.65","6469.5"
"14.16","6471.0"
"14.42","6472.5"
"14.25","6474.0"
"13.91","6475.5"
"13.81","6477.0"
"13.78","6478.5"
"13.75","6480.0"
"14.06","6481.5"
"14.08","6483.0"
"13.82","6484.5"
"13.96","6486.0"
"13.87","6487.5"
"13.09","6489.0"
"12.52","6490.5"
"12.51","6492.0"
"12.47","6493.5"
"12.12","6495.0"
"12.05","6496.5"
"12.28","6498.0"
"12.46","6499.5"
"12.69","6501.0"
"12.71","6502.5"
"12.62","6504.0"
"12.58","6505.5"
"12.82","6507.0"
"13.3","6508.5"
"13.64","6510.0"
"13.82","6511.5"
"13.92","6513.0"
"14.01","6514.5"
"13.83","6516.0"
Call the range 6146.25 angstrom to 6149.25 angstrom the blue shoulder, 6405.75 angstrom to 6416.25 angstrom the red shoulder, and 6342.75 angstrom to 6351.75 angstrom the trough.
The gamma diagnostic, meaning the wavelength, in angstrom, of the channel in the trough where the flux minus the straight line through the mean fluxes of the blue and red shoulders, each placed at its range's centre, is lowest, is 6343.5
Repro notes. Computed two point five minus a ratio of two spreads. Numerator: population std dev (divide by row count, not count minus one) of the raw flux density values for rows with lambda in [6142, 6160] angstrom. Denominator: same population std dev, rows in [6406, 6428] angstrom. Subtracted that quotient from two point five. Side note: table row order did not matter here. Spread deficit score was 1.44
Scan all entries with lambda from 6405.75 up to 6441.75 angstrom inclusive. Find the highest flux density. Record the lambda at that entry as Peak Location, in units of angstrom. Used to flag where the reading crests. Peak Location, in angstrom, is 6424.5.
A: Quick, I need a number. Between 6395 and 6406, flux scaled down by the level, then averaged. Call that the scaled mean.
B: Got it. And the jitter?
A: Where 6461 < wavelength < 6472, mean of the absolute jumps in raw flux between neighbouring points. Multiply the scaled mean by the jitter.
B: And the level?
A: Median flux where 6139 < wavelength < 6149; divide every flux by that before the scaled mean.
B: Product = 0.25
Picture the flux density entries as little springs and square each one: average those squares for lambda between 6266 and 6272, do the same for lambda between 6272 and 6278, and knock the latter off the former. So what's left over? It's -27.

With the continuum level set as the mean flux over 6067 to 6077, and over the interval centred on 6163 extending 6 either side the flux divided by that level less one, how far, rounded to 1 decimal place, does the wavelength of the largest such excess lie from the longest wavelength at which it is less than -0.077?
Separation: 10.5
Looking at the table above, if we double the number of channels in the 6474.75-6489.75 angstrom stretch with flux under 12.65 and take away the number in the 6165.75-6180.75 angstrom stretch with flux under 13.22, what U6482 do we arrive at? -10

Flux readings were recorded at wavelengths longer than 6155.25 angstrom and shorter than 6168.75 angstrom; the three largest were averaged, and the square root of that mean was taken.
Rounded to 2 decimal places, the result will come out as 3.55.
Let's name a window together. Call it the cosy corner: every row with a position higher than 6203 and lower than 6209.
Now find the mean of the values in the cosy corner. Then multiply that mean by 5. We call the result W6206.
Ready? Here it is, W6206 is 62.9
